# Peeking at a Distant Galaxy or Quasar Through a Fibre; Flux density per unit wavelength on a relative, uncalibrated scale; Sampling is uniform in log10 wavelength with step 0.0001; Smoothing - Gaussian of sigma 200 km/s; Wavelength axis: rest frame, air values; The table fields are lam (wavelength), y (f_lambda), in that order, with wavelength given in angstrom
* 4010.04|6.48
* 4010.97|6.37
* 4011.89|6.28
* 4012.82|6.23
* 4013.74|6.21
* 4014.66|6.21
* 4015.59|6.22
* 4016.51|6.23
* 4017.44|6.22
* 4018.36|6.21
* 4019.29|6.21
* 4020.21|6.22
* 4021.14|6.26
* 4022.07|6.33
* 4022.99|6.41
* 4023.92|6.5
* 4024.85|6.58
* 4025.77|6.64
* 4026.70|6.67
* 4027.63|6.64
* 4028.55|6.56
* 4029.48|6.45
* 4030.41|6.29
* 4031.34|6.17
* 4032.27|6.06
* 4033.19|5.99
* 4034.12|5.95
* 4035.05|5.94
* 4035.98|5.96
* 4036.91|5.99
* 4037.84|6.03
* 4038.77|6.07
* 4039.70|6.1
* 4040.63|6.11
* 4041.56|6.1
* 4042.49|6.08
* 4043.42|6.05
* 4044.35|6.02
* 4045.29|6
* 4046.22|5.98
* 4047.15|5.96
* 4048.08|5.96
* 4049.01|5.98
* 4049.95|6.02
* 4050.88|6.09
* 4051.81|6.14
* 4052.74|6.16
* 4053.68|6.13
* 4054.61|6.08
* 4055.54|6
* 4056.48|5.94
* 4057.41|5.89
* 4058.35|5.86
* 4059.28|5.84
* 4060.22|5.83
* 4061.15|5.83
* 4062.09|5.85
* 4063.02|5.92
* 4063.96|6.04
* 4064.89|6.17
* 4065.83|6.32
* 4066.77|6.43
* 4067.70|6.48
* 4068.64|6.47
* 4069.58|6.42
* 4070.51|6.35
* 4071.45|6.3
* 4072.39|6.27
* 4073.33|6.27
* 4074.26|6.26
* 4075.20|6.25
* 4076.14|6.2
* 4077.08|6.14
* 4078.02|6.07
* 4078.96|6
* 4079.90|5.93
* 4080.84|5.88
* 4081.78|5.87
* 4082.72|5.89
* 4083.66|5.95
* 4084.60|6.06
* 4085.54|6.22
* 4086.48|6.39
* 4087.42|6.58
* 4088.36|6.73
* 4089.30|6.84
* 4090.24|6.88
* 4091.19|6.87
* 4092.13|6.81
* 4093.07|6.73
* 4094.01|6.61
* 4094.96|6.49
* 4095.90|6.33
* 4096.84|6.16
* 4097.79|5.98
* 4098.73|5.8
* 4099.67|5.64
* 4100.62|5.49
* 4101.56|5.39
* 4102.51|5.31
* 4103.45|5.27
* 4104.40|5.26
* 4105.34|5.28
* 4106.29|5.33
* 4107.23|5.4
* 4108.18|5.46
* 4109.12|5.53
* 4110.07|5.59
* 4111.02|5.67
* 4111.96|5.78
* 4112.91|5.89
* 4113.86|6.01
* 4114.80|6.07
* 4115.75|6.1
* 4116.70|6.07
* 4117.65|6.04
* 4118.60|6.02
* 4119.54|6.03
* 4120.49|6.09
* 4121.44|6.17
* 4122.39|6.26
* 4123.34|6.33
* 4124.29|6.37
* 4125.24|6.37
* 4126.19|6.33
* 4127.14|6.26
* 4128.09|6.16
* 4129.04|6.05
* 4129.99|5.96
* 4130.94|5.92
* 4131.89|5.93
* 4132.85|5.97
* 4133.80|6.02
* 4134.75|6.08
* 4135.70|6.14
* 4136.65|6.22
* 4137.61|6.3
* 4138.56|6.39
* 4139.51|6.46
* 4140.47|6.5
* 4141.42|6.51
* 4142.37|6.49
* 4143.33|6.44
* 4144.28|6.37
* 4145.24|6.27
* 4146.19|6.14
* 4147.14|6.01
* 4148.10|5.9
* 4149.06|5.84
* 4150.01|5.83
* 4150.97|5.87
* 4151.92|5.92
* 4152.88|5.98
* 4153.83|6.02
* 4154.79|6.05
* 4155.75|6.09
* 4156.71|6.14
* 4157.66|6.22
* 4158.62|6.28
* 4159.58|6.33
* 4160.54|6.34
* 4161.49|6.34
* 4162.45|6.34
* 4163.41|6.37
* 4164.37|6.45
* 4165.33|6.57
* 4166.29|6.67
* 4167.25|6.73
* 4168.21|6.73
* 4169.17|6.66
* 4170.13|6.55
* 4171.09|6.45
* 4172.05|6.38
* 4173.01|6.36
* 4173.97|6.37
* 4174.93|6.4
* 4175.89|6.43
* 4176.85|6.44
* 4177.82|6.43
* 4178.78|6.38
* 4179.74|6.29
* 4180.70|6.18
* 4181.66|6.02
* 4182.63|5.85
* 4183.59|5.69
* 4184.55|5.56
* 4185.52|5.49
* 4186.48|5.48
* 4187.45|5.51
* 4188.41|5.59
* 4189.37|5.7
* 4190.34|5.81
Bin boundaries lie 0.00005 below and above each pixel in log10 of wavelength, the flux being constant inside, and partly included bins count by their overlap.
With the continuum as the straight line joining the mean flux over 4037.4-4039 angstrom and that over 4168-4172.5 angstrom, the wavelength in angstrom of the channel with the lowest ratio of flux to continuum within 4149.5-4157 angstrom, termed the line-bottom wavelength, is 4150.01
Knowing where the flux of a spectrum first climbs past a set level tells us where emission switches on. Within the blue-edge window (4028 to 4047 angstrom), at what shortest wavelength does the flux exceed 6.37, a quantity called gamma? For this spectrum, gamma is 4028.55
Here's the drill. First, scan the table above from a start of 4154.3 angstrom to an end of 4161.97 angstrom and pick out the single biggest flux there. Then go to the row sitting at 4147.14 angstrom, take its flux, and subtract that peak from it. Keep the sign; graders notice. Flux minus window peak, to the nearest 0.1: -0.3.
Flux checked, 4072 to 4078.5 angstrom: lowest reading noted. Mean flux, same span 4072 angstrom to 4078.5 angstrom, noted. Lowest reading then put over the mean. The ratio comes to 0.978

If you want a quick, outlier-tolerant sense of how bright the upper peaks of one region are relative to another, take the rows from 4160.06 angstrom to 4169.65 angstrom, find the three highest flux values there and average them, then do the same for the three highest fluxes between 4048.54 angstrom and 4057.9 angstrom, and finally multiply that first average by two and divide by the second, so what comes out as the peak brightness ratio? 2.18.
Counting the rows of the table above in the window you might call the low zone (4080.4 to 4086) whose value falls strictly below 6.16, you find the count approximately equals 5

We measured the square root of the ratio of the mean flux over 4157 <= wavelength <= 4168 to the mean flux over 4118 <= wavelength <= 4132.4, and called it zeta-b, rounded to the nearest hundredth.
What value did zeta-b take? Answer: 1.02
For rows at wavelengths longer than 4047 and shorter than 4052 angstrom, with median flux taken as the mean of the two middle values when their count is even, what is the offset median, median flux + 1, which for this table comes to 7.0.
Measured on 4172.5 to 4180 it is 7.4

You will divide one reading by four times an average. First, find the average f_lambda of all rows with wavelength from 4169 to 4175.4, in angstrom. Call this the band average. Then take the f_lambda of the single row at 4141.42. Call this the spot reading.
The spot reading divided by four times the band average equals 0.252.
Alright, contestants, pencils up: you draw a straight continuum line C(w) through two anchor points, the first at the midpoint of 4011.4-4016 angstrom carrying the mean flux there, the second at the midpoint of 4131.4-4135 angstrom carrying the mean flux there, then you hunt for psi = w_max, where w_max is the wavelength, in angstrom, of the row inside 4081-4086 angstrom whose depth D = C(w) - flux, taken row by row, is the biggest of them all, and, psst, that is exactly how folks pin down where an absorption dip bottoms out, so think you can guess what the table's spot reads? 4081.78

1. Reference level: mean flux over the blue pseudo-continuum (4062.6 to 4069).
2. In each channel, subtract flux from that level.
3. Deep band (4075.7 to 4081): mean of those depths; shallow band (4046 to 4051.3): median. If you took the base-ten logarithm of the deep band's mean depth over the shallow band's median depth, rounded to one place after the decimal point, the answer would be -0.1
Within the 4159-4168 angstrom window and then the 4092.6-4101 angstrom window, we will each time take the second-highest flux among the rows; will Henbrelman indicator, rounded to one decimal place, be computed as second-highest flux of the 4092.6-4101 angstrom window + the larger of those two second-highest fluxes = 13.3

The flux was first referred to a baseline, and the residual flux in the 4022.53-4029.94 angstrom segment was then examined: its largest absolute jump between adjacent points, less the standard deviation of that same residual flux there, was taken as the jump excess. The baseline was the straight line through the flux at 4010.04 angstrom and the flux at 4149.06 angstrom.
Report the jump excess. 0.01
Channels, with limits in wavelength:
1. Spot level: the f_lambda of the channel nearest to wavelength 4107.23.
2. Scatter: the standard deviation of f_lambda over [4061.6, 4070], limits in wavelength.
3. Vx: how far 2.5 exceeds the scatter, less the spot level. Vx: -3.1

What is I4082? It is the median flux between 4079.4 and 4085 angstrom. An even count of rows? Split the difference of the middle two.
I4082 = 5.91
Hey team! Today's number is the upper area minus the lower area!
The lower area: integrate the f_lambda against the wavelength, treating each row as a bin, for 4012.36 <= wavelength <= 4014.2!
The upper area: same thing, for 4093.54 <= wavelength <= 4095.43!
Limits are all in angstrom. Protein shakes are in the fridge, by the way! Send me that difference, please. 0.9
